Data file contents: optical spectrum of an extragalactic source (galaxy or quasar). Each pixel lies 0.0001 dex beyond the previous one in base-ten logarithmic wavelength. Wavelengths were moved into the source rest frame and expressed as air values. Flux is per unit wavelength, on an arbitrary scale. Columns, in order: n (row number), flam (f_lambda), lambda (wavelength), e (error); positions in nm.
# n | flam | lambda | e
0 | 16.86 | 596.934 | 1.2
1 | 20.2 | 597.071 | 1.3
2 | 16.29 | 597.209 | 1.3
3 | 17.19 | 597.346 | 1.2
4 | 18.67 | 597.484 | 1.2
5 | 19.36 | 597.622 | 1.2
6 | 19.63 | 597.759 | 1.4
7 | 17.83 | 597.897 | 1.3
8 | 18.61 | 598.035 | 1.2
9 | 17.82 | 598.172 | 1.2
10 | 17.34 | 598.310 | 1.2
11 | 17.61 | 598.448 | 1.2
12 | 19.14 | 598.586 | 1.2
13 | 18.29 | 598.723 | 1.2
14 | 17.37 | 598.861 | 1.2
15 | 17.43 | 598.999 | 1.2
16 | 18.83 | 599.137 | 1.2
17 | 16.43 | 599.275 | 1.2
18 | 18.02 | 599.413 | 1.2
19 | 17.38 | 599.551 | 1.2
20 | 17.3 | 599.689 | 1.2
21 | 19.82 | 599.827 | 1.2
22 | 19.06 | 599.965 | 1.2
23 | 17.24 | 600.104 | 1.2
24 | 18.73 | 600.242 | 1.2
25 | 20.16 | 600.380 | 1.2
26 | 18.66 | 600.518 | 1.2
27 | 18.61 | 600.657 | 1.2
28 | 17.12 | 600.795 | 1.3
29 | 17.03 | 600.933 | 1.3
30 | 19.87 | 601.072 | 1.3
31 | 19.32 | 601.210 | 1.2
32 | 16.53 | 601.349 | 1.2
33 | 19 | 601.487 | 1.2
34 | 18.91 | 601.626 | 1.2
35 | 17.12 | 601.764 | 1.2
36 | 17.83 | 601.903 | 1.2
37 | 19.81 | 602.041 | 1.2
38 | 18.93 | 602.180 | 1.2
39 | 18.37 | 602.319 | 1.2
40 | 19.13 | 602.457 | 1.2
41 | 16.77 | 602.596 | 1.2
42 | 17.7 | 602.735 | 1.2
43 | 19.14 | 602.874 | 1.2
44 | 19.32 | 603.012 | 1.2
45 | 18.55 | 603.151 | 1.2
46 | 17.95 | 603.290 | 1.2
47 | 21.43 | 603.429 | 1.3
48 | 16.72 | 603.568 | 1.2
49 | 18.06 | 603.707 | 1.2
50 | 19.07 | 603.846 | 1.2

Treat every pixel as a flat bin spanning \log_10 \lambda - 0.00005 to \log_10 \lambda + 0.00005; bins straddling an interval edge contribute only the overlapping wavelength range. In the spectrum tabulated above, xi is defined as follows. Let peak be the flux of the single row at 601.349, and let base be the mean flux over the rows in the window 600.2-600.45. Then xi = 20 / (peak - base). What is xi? -7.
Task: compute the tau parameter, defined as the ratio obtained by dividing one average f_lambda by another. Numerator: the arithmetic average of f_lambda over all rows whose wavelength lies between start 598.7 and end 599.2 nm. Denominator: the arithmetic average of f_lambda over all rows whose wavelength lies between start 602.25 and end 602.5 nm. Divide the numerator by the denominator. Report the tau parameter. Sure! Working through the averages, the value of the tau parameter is 0.96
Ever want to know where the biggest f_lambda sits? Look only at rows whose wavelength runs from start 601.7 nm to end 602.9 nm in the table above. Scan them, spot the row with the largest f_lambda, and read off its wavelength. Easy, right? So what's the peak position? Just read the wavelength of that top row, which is 602.041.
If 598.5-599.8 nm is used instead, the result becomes 598.586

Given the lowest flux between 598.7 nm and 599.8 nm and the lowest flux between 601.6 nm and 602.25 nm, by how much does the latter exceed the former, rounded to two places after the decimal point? 0.69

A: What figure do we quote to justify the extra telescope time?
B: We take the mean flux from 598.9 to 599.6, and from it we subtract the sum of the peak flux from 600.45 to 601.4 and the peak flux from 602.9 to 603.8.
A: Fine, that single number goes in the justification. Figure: -23.7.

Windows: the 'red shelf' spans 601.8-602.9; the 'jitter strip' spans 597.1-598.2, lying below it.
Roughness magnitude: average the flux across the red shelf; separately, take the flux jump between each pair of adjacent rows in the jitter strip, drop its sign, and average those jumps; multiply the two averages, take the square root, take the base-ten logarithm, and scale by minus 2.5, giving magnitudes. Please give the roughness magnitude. -1.56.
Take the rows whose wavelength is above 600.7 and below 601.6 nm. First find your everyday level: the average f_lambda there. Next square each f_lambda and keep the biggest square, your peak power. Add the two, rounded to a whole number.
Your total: 413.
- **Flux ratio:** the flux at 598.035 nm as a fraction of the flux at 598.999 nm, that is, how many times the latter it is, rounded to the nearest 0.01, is 1.07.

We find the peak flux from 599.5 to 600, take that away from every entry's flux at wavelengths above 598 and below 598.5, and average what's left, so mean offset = -2.0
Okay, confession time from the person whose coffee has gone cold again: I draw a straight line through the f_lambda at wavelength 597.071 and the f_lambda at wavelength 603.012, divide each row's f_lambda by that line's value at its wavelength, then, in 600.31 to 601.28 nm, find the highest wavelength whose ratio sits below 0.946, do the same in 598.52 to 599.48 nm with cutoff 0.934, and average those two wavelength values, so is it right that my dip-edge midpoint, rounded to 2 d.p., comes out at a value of 600.17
